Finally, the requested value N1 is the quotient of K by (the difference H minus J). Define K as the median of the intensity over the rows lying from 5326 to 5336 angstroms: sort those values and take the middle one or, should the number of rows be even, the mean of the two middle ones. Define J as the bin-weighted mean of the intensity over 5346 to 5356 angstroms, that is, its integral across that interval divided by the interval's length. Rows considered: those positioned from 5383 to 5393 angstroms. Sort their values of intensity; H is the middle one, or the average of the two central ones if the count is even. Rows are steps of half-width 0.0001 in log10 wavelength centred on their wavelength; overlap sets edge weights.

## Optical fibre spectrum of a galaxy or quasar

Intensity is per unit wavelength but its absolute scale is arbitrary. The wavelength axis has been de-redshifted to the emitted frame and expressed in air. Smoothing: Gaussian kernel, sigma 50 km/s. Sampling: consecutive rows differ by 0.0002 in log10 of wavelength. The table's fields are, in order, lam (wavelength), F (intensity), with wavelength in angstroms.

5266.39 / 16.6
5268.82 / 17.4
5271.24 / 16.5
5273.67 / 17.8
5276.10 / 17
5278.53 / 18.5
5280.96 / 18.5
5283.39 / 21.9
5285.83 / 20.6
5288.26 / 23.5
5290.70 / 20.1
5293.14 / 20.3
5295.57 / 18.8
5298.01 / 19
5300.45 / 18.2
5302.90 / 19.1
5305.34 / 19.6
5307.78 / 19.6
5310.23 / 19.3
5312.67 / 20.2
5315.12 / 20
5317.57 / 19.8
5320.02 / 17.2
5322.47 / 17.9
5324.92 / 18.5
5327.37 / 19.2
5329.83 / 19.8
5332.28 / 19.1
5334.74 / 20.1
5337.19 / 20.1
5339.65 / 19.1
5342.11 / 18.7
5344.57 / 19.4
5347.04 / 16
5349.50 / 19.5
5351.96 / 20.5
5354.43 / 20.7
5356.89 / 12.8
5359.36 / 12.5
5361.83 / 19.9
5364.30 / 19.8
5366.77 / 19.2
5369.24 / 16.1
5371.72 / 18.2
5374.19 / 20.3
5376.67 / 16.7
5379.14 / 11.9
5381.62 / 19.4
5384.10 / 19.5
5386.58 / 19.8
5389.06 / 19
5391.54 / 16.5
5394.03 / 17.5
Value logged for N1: 90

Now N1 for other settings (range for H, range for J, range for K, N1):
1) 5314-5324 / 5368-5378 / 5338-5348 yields 18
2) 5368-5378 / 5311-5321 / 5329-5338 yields -10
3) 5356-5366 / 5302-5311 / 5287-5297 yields -6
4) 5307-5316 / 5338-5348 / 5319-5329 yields 13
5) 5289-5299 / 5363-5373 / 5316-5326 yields 15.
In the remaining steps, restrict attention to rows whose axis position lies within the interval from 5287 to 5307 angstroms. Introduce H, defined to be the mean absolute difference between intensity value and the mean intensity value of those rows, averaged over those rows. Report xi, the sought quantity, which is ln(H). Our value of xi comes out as 0.10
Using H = 1.1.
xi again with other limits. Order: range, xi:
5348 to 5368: 1.00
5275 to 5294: 0.43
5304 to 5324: -0.19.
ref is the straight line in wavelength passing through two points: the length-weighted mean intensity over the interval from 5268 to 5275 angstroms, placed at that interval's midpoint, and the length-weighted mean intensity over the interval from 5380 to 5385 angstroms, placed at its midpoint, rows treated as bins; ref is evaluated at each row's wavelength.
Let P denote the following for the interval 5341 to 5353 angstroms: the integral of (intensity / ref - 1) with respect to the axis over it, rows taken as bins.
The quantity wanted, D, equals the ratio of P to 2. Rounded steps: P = 0.30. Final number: 0.15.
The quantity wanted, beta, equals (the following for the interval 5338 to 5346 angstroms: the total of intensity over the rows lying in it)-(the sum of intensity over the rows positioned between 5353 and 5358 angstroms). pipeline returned 24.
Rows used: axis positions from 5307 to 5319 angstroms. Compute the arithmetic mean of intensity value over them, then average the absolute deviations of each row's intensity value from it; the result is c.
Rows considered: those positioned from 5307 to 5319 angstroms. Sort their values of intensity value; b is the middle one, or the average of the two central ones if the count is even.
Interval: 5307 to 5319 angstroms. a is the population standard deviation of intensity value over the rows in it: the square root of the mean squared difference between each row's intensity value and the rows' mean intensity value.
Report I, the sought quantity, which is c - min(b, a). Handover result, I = -0.05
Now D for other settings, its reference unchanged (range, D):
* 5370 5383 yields -0.52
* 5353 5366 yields -0.44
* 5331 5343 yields 0.41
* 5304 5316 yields 0.65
